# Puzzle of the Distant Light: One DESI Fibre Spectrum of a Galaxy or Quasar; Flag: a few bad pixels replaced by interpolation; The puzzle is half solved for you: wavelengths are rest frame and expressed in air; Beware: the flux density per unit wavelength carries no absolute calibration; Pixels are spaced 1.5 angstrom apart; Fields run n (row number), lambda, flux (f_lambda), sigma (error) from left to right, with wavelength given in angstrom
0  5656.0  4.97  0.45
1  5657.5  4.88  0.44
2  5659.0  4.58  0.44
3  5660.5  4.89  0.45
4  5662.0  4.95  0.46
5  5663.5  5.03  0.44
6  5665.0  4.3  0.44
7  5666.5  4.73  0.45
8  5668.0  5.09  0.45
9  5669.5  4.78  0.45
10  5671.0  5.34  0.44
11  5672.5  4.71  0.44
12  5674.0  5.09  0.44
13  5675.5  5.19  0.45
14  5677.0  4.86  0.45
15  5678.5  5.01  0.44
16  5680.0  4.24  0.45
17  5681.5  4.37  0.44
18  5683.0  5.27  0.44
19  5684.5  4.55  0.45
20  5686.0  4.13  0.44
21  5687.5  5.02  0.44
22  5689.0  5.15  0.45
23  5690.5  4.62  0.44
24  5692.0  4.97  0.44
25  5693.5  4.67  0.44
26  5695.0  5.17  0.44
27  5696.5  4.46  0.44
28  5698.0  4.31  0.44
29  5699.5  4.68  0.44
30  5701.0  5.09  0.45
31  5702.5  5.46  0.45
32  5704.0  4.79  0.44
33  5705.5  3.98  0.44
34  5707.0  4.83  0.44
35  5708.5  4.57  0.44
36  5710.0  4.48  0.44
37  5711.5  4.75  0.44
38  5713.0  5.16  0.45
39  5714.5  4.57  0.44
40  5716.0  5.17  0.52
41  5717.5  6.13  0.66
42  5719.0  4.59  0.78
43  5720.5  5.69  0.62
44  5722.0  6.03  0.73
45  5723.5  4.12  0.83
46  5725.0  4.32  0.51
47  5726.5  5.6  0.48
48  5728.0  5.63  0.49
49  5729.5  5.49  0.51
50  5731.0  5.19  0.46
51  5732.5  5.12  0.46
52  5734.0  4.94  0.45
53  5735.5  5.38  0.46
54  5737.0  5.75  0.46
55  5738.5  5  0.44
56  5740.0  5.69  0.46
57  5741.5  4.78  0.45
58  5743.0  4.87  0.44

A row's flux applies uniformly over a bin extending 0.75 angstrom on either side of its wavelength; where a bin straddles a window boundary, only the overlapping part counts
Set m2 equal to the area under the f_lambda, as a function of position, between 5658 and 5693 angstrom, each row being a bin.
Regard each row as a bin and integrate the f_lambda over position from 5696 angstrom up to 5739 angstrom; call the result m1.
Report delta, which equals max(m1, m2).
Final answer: 216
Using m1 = 216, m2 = 169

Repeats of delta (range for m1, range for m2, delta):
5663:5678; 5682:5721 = 189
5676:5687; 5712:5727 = 77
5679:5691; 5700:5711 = 56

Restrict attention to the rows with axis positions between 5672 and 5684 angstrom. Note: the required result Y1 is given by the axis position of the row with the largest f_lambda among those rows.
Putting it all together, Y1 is 5683.0 angstrom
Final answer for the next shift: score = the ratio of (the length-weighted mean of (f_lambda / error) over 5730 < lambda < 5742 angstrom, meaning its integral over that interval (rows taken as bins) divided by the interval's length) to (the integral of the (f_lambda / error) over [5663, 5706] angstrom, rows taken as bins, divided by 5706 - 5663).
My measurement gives 1.06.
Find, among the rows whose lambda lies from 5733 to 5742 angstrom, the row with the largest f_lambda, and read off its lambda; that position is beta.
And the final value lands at 5737.0 angstrom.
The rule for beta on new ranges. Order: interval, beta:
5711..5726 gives 5717.5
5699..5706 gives 5702.5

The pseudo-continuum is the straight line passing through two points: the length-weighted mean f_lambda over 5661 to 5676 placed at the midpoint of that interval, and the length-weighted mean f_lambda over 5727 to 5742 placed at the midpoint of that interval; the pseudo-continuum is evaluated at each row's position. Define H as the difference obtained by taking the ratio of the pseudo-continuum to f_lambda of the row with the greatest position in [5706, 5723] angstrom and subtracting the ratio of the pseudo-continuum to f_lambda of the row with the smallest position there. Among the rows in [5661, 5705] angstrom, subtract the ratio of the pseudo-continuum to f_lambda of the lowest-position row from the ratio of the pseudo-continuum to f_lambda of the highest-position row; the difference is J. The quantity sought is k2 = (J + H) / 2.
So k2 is -0.06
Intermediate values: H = -0.2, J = 0.085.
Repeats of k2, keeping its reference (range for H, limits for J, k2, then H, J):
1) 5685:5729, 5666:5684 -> -0.18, -0.3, -0.088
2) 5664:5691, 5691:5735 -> 0.01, 0.0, 0.057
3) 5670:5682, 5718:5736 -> 0.04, 0.2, -0.149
